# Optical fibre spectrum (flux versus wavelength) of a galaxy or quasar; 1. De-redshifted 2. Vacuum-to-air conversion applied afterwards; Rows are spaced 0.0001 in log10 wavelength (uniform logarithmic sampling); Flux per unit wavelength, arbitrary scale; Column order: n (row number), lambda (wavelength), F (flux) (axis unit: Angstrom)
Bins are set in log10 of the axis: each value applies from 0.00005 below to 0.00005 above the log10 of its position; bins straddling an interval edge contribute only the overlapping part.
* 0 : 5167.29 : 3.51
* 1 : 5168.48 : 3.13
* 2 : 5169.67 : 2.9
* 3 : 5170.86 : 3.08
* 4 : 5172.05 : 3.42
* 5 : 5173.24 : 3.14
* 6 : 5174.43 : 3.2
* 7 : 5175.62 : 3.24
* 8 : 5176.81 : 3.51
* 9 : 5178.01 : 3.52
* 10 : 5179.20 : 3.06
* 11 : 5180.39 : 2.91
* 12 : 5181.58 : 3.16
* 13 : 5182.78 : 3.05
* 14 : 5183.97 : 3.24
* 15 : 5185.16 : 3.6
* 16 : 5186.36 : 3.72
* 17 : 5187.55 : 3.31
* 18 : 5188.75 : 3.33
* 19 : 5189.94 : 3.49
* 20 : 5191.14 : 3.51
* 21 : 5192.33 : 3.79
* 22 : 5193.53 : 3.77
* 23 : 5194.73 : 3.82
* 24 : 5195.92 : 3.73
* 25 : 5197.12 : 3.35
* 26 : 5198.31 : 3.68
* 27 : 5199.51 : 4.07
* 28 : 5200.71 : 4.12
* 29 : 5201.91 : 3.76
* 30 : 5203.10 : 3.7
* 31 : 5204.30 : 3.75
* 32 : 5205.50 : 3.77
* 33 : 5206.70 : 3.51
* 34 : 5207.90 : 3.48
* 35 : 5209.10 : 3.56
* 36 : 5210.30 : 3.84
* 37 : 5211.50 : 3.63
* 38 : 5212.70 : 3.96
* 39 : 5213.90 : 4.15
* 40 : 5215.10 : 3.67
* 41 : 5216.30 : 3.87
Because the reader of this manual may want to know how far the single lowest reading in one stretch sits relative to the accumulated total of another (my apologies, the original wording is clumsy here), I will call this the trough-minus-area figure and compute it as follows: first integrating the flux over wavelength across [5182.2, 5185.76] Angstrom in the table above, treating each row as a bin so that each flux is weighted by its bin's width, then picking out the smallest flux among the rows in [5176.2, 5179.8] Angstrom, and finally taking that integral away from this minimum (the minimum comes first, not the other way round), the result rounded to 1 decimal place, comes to -8.7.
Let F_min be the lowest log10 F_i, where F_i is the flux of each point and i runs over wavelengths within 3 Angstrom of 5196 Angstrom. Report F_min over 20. 0.026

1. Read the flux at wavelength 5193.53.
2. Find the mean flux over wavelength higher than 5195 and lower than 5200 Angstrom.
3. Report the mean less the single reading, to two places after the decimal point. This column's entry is -0.06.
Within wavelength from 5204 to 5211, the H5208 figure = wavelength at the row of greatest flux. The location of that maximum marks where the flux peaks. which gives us 5210.30 Angstrom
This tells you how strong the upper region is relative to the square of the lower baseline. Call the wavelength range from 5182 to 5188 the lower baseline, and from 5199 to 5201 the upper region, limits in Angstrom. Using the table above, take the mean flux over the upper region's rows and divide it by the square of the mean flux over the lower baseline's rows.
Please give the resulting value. 0.358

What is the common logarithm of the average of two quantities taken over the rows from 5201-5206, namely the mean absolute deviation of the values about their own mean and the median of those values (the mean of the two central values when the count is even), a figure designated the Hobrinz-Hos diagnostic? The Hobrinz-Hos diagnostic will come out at 0.276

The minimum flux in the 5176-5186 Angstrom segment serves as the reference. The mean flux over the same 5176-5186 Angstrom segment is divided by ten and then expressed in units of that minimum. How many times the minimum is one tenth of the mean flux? 0.112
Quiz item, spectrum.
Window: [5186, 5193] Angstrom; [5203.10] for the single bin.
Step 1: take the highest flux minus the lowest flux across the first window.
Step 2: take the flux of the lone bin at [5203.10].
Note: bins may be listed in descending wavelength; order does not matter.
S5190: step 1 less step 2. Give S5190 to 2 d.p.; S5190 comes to -3.22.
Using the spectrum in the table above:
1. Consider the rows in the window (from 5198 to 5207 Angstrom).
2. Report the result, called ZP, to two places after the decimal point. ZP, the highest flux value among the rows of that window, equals 4.12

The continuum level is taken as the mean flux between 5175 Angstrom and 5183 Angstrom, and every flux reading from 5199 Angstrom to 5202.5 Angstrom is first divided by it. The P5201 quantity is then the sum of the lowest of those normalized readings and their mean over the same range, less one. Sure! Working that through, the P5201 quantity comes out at 1.41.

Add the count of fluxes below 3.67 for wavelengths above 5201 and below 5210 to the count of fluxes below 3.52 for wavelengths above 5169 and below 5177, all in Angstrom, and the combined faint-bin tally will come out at 10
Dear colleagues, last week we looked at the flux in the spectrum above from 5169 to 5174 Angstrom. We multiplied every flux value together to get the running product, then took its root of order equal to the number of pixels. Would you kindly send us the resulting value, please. 3.1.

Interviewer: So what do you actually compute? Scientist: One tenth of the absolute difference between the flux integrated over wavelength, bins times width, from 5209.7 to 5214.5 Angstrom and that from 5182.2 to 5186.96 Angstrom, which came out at 0.25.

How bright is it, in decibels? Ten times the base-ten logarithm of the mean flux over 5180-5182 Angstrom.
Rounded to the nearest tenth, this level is 4.8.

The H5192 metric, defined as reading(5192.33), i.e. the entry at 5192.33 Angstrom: 3.79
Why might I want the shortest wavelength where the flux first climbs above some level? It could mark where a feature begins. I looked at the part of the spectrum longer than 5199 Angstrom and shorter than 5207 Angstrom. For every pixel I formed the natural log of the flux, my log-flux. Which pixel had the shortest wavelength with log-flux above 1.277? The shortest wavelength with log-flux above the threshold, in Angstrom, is 5199.51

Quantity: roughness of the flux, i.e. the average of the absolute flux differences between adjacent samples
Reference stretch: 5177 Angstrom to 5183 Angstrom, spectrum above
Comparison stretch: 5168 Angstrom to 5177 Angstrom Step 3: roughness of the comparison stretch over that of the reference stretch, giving 0.82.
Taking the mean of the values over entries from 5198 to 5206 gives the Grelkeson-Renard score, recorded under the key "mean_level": 3.84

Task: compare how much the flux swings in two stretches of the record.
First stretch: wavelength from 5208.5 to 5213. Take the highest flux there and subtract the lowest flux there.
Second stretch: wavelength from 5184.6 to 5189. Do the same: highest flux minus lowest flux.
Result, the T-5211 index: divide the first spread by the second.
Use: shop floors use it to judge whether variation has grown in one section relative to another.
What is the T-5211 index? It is 1.0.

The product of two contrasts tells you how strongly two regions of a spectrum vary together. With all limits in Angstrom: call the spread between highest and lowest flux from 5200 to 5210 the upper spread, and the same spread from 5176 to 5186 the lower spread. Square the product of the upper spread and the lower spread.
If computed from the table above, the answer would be 0.195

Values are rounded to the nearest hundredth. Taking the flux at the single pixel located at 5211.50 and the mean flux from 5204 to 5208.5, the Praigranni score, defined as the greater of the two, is 3.63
